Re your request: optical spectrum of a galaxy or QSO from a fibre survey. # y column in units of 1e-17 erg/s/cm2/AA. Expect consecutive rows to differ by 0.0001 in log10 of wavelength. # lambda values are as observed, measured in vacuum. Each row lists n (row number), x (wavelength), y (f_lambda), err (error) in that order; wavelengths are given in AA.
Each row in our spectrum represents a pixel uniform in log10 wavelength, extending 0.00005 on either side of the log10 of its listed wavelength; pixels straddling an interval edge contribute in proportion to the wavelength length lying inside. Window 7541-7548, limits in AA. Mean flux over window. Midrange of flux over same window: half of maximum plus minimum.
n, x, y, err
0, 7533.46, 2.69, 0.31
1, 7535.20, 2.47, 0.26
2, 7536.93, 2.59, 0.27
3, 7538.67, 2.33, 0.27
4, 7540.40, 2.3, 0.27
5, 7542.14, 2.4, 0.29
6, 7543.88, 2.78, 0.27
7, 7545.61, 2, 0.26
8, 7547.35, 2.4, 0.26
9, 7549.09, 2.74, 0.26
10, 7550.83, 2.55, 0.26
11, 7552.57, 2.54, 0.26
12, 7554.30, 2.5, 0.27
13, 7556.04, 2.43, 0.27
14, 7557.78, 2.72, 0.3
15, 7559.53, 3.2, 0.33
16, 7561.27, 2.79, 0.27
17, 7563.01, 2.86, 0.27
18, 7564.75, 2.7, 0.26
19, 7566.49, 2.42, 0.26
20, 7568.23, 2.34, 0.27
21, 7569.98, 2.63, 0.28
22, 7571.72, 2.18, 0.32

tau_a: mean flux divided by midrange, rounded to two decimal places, 1.00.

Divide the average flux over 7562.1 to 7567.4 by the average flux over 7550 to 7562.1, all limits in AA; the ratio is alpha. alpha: 0.99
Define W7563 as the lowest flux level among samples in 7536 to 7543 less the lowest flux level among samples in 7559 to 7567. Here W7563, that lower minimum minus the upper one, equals -0.12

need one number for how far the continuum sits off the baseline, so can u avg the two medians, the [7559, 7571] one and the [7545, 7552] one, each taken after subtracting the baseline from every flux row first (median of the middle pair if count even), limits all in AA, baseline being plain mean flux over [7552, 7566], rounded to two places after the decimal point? -0.13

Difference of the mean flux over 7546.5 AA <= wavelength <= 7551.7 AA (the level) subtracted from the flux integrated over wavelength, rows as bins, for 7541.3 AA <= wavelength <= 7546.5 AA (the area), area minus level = 9.9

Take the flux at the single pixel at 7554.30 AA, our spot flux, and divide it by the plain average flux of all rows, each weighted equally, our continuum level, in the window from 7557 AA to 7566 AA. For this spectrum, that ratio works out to 0.88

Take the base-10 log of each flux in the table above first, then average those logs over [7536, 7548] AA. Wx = 0.378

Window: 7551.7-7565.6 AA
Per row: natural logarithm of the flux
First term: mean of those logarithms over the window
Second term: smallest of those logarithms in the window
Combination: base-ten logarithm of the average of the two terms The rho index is -0.026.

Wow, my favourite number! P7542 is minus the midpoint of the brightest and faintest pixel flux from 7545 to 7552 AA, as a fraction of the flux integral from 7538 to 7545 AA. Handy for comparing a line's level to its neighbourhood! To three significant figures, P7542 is -0.139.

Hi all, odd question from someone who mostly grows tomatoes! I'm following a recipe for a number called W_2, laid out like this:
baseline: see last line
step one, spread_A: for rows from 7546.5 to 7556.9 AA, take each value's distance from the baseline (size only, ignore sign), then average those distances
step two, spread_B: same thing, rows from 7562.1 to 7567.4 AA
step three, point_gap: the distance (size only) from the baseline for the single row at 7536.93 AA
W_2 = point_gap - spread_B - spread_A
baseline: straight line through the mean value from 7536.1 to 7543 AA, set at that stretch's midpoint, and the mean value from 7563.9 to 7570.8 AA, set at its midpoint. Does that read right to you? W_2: -0.12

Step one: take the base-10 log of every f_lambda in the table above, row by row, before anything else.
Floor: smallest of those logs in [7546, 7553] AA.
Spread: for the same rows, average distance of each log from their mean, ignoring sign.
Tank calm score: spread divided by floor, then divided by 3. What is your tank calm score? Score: 0.013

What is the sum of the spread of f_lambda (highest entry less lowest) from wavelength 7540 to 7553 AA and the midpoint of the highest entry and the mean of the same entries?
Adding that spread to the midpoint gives 3.40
